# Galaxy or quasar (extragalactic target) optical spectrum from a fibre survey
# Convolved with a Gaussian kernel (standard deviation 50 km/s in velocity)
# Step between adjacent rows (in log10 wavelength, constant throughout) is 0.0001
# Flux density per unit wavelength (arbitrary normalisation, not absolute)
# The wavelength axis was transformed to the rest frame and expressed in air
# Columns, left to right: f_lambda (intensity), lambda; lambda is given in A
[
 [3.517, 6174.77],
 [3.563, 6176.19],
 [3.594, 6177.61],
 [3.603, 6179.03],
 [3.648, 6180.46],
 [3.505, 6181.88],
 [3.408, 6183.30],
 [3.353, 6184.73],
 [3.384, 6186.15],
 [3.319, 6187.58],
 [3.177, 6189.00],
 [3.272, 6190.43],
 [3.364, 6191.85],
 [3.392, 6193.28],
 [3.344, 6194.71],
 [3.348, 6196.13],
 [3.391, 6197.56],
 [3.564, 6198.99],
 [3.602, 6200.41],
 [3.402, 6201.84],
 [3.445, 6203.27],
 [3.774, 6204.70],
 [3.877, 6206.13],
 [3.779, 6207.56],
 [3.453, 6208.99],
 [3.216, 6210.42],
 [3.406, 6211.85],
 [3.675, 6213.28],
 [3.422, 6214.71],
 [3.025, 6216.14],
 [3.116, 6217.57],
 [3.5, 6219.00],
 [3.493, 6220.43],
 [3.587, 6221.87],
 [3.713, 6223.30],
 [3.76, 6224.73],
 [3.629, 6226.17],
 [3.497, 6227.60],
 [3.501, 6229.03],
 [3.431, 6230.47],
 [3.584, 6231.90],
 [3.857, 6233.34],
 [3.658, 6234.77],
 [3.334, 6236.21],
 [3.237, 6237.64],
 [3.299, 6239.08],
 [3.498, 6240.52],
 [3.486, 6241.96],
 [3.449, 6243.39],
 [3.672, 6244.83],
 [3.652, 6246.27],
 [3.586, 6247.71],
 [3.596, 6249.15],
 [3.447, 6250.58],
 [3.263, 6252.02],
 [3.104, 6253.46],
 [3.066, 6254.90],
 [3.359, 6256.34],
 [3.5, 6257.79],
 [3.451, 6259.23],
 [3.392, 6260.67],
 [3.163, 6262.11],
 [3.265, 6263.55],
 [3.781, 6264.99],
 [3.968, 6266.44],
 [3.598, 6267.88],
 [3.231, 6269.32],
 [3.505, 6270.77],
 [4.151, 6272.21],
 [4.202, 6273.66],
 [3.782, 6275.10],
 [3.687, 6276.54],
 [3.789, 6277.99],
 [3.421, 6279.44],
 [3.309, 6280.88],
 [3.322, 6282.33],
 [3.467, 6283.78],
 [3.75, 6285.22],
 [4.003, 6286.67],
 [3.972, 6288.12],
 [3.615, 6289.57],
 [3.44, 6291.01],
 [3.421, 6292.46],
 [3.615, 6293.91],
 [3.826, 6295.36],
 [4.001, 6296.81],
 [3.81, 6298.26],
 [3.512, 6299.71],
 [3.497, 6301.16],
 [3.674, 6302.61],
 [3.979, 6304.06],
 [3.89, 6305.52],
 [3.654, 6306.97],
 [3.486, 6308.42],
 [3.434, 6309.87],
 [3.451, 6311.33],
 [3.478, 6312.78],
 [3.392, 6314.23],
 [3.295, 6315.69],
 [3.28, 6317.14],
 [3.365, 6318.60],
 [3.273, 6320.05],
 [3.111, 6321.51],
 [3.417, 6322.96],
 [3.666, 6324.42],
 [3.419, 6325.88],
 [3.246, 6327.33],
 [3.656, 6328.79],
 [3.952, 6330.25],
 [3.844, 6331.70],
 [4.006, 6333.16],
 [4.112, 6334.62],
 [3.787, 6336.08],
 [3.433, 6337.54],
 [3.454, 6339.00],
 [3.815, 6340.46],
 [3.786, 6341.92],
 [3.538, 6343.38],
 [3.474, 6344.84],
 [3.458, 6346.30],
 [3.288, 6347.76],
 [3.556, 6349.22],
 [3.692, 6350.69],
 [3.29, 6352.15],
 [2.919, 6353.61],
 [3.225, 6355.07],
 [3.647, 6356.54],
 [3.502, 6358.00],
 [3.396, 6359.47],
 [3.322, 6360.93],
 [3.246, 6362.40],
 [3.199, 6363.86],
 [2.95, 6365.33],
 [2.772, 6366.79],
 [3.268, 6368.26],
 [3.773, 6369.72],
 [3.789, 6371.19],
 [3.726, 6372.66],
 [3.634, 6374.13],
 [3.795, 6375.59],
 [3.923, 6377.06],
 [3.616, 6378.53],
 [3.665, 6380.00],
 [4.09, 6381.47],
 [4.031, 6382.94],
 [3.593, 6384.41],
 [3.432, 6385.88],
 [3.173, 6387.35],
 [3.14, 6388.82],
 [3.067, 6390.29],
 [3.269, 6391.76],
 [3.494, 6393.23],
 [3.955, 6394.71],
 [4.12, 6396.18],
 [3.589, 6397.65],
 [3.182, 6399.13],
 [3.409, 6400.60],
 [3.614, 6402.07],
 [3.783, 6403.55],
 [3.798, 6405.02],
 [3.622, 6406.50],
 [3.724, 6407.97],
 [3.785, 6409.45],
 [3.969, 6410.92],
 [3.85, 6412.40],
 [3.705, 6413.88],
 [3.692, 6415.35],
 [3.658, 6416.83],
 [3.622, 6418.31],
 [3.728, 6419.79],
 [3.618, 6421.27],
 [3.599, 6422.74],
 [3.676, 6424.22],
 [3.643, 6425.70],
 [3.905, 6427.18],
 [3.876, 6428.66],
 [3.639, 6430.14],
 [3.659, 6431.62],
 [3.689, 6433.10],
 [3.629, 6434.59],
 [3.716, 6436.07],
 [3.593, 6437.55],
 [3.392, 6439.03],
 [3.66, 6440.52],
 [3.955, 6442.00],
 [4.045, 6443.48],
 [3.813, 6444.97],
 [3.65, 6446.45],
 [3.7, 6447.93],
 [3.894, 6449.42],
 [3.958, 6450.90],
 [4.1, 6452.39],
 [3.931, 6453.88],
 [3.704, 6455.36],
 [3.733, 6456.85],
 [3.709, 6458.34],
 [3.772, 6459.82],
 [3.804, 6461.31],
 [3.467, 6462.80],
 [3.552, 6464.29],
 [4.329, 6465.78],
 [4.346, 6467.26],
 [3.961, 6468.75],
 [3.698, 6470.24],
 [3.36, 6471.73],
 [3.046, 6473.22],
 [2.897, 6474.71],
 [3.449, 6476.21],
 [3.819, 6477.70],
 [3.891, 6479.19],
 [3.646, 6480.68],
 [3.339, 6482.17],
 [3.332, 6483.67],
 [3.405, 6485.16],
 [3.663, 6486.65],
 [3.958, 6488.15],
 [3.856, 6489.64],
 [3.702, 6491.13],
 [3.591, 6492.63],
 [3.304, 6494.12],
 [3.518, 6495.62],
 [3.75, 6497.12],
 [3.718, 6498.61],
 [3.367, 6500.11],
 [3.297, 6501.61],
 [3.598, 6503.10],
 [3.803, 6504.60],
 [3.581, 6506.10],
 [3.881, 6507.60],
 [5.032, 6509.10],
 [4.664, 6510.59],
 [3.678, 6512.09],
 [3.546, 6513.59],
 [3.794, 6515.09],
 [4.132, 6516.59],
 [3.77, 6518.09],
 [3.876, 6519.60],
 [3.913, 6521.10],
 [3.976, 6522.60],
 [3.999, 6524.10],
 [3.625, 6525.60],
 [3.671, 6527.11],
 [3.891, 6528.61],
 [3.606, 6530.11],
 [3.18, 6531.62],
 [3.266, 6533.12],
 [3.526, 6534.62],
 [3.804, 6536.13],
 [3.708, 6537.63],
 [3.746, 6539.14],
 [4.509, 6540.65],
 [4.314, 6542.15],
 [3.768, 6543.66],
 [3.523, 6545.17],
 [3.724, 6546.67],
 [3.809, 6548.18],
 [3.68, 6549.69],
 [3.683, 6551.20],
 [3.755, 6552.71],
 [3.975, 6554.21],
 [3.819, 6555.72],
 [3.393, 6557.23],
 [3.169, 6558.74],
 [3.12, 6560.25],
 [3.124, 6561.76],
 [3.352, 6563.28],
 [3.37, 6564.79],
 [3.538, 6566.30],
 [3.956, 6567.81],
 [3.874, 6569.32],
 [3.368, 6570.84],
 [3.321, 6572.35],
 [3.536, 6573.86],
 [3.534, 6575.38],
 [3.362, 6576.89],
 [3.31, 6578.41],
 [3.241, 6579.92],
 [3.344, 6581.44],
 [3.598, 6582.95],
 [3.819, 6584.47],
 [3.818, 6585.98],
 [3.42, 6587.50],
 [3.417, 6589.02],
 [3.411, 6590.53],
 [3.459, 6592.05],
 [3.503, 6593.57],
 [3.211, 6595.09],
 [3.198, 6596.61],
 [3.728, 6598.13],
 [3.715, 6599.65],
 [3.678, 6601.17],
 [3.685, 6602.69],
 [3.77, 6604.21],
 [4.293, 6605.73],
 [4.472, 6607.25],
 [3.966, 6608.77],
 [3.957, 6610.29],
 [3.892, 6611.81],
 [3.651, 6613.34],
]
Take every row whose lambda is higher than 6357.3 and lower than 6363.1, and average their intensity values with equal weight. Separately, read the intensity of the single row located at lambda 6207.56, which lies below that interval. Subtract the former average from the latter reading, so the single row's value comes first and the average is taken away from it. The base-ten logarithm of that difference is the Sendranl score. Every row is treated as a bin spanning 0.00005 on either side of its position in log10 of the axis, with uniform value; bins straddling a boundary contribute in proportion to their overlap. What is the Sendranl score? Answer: -0.4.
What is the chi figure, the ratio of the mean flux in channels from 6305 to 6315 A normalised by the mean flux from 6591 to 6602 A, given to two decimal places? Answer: 1.01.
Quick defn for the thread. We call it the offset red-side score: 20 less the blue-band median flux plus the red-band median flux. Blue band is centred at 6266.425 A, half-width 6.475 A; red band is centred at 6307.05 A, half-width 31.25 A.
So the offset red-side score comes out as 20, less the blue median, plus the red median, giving 20.01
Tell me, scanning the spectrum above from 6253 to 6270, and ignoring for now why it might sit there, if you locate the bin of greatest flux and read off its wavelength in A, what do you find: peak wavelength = 6266.44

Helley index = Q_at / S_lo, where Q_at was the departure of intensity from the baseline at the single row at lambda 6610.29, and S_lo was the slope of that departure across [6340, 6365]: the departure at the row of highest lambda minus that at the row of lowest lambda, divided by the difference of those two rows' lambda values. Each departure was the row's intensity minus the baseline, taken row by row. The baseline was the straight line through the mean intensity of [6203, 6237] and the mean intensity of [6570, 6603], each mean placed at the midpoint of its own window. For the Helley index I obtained -18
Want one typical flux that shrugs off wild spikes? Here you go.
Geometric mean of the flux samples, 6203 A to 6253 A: 3.51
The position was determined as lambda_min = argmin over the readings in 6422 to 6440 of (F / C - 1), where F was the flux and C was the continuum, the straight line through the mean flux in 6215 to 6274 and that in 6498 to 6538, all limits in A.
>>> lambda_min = 6439.03 A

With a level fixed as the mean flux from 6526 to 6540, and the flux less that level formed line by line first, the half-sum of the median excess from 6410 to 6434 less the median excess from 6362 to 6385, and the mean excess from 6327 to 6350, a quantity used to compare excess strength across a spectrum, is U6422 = 0.04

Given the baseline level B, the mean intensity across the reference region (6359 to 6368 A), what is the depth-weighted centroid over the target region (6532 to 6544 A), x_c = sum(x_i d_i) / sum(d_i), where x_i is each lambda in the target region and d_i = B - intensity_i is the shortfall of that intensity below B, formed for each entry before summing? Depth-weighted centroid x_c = 6539.7 A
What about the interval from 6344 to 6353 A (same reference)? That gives 6348.5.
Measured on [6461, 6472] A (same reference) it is 6466.4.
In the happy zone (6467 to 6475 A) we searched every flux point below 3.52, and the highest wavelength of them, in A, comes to 6474.71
